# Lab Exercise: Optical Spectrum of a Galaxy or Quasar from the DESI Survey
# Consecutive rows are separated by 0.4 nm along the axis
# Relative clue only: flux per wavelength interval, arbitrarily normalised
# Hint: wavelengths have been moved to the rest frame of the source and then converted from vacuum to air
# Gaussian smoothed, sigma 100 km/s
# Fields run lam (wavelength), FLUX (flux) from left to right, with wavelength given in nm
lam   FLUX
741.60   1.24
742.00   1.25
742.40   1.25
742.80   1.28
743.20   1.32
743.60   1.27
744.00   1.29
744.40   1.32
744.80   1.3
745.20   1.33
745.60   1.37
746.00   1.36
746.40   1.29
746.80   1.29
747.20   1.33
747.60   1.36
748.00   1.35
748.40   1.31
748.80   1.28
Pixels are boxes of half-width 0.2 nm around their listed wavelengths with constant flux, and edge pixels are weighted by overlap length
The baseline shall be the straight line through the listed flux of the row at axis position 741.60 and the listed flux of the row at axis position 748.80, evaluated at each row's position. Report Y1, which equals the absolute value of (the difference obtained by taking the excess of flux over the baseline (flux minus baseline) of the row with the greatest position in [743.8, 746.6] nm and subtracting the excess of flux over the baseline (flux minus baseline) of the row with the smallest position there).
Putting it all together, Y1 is 0.013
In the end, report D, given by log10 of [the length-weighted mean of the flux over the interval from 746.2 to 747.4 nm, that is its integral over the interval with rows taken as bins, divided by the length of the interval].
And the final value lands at 0.115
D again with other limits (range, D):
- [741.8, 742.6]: 0.097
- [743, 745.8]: 0.119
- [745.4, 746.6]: 0.127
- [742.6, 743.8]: 0.111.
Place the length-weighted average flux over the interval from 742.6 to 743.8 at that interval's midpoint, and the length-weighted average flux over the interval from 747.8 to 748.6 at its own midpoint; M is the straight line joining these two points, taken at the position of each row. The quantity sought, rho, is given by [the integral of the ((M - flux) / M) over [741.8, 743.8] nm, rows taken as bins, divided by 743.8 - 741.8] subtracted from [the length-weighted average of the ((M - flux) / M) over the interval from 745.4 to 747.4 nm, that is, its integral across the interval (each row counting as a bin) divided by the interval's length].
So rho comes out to -0.019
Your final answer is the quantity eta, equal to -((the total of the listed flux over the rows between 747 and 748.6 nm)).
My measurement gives -5.35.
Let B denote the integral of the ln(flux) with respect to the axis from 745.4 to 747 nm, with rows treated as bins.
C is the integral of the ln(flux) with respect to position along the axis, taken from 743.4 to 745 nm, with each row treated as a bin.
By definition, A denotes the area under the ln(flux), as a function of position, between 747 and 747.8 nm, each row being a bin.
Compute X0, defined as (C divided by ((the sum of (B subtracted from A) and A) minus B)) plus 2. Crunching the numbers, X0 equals 1.04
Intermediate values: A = 0.24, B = 0.45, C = 0.41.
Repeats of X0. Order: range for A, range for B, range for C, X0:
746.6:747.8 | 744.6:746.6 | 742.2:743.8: 1.15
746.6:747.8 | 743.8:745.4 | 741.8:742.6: 1.04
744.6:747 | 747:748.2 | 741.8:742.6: 2.28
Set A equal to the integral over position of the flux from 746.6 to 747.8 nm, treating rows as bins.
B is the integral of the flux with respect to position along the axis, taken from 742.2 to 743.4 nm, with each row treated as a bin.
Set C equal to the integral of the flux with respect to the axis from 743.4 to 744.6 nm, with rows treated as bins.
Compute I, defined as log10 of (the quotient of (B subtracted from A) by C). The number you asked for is -1.47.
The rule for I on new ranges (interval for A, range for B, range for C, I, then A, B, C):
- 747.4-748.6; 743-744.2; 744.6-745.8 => -1.46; 1.608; 1.552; 1.60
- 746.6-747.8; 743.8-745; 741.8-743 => -1.73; 1.592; 1.564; 1.51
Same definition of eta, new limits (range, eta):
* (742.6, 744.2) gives -5.16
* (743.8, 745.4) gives -5.24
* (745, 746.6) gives -5.35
